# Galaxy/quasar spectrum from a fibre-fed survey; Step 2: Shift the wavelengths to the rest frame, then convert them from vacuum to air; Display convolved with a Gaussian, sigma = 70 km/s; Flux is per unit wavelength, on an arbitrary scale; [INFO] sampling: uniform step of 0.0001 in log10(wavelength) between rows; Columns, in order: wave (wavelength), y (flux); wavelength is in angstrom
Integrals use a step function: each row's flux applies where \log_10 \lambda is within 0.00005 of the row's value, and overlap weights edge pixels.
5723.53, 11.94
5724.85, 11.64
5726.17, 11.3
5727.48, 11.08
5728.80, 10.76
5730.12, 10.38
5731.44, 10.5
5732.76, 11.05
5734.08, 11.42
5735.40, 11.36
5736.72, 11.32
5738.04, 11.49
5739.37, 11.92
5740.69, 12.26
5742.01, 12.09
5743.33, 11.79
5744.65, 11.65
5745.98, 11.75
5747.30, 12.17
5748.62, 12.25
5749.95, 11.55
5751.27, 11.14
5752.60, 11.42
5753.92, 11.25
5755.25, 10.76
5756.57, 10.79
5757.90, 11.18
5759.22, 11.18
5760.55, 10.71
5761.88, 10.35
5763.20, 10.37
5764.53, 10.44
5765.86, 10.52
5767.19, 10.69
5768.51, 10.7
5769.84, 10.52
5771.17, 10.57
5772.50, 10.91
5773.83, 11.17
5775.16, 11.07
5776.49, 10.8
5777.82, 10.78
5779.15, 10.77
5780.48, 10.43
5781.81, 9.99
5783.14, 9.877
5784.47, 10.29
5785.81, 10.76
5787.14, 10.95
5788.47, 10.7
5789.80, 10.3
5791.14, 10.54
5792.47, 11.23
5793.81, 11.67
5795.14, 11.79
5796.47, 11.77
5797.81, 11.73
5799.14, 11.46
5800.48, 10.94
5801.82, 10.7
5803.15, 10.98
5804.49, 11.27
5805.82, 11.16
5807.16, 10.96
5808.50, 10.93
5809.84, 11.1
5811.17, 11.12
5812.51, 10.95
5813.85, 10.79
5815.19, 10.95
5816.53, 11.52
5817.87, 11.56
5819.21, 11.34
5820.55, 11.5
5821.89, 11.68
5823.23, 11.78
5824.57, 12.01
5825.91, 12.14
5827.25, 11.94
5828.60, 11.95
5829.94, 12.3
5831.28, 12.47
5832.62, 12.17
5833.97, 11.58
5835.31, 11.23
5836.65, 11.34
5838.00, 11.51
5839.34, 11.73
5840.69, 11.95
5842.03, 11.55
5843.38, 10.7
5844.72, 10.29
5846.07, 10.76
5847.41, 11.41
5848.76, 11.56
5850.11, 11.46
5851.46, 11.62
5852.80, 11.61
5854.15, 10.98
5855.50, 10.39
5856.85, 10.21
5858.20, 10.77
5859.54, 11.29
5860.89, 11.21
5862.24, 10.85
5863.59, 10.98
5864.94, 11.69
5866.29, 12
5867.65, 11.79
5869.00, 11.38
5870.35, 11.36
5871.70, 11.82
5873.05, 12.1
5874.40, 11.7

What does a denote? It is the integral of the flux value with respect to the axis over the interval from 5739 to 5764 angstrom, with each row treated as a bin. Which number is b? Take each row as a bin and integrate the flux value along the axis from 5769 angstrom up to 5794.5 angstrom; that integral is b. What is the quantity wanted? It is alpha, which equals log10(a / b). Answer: 0.018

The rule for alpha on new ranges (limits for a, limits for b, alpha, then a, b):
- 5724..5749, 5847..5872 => 0.008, 287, 282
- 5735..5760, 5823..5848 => -0.003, 288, 291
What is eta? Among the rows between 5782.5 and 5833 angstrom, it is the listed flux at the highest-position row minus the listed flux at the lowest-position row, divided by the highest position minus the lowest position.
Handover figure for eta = 0.046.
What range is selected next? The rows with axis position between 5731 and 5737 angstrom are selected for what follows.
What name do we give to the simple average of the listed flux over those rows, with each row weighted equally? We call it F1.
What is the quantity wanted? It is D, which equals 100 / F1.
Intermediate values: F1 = 11.1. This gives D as 9.0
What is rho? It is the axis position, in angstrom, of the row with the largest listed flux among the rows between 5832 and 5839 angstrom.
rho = 5832.62 angstrom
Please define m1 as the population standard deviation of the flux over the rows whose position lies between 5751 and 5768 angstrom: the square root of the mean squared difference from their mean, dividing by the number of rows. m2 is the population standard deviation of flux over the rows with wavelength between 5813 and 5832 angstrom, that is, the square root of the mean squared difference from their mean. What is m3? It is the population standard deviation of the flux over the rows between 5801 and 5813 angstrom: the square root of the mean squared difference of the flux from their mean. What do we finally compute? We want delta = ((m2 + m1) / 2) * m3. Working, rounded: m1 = 0.35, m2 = 0.461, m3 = 0.16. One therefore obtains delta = 0.06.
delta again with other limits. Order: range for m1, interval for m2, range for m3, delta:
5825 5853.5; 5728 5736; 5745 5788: 0.25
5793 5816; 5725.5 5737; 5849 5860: 0.18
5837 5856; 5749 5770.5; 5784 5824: 0.19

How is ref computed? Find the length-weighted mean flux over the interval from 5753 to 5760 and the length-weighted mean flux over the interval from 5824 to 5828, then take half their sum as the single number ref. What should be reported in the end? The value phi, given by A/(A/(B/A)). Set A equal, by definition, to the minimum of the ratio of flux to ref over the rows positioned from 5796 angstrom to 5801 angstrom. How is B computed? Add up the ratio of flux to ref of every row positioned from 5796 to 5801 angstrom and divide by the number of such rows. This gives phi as 1.05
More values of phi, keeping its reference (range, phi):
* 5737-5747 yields 1.03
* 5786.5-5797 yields 1.08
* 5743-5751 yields 1.03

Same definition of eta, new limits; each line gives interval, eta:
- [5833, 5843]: -0.004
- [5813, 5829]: 0.079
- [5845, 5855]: 0.027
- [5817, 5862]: -0.008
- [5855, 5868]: 0.115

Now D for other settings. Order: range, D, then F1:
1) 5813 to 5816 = 9.2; 10.9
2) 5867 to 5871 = 8.7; 11.5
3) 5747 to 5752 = 8.5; 11.8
